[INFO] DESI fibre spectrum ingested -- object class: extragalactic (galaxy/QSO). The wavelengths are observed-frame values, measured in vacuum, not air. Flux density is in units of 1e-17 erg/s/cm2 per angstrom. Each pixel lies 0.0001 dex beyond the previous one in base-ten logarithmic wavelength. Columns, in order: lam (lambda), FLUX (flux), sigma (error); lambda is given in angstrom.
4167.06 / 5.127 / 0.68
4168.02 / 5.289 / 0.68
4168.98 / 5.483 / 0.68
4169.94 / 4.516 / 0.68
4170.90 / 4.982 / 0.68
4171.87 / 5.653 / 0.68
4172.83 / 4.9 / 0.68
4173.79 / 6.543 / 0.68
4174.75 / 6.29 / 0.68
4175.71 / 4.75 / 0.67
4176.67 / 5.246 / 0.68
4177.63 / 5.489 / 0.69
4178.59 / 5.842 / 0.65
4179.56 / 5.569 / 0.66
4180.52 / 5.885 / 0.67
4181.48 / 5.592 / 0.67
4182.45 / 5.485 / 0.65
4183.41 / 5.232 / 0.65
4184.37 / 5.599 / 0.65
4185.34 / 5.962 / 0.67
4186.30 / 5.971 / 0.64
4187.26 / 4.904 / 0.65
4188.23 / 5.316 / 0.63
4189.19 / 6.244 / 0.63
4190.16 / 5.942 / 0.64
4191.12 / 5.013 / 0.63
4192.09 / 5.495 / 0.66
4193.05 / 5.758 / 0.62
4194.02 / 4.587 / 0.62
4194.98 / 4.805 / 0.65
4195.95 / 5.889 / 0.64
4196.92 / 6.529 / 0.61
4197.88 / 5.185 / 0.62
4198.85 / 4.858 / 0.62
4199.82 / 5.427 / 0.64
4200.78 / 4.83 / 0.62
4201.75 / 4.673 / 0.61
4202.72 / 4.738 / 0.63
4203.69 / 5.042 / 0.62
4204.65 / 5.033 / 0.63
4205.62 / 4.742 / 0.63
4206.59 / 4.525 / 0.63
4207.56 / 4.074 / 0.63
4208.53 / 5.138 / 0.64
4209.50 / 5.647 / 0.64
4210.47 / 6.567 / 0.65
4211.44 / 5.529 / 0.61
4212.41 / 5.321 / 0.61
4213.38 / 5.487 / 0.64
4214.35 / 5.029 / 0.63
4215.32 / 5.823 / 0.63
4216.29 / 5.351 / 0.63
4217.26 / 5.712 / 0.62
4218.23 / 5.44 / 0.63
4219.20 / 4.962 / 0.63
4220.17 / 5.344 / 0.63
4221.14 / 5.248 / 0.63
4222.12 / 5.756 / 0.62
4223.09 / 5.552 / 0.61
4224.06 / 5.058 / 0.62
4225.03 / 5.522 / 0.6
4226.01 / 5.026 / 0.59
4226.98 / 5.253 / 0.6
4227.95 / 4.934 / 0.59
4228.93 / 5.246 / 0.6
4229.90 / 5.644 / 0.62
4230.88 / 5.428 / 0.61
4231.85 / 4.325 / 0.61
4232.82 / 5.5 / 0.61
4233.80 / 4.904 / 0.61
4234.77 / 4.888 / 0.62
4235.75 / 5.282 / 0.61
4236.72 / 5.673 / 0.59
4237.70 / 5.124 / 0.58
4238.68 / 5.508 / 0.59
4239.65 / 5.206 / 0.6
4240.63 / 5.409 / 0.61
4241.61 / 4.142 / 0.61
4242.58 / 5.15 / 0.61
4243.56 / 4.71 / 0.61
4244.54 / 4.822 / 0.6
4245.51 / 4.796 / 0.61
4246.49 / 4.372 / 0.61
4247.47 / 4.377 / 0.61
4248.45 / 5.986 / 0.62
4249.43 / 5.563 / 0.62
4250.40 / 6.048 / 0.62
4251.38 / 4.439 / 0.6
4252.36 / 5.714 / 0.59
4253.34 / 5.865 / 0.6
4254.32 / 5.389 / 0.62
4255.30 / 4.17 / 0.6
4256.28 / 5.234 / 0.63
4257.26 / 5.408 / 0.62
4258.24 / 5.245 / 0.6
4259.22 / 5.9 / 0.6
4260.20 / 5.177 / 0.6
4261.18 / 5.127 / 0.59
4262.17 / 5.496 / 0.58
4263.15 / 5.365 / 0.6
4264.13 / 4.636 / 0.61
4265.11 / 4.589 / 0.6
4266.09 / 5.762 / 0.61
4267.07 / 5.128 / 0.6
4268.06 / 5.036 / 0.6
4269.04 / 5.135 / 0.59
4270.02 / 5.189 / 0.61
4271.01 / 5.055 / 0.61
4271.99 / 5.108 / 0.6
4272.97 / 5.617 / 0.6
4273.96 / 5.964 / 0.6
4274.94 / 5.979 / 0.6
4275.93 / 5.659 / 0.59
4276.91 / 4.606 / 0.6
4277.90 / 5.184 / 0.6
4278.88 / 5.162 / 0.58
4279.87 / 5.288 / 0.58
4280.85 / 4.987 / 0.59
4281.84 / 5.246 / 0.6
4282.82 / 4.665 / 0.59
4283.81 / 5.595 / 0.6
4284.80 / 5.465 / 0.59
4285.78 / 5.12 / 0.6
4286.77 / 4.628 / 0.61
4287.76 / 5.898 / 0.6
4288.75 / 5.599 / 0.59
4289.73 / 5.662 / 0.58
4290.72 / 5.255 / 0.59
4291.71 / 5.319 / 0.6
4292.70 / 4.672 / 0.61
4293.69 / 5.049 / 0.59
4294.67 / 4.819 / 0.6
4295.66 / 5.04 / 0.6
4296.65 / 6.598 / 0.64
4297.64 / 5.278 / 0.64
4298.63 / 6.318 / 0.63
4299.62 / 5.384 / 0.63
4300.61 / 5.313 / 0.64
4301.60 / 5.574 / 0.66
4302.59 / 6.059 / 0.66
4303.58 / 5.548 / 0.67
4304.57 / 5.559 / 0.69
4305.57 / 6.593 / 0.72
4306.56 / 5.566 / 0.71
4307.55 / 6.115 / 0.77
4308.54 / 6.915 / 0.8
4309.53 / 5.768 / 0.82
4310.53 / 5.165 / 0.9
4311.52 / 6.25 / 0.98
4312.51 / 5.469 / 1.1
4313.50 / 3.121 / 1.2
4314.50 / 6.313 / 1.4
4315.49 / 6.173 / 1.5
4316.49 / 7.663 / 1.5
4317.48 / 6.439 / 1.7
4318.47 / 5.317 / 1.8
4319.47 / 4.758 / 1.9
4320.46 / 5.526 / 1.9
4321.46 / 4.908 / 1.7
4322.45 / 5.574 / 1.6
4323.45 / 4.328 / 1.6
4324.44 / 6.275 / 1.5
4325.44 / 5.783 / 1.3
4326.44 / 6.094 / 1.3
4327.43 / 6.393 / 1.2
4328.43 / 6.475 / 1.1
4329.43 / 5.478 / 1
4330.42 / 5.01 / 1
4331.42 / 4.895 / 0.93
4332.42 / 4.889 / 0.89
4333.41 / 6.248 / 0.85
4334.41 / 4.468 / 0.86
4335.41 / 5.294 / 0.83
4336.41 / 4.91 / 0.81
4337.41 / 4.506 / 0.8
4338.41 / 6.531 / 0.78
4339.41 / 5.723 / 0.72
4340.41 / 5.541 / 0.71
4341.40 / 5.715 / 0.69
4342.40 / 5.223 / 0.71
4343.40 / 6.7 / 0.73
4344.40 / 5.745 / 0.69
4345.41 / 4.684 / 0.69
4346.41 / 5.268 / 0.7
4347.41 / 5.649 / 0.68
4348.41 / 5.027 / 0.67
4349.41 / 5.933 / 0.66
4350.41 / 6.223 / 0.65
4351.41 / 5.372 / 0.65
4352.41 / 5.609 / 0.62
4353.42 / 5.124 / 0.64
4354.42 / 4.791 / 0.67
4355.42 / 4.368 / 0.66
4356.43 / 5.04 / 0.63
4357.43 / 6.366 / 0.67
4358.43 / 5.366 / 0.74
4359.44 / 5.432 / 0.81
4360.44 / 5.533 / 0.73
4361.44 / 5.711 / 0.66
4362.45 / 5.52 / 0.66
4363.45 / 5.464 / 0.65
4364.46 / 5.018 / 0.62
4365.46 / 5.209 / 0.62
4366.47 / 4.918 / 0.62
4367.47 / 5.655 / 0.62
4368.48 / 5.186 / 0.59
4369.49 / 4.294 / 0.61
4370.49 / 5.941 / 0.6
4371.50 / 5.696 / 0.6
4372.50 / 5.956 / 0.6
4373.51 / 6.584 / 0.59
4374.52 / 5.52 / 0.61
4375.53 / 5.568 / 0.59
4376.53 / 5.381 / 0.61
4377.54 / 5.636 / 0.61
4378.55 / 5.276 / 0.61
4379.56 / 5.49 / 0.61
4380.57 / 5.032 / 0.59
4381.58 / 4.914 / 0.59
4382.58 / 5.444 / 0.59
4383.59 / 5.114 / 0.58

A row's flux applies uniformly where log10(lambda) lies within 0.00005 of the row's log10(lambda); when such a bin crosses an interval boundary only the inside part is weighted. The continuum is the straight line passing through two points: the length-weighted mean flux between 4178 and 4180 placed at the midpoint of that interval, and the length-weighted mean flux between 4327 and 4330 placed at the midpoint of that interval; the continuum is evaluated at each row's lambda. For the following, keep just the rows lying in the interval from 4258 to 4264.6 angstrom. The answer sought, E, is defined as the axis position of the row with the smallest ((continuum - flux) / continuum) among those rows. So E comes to 4259.22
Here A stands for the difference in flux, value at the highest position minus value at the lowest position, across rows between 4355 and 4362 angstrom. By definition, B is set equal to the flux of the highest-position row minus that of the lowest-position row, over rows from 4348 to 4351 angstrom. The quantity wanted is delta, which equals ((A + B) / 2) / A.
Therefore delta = 0.9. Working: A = 1.3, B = 1.2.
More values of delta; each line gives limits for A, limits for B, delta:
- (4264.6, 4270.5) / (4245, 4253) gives 1.3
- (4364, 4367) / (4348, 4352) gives -1.2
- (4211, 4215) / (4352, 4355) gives 1.3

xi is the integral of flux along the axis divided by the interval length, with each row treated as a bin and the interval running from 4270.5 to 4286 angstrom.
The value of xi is 5.30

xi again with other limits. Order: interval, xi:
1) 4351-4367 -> 5.30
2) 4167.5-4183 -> 5.47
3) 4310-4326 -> 5.57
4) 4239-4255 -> 5.12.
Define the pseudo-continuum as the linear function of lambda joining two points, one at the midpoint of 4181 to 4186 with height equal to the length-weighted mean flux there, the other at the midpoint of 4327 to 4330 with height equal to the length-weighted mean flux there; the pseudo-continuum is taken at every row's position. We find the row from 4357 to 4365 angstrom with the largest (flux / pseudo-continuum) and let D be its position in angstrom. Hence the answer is 4357.43 angstrom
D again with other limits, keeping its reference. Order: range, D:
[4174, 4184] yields 4174.75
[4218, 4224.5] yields 4222.12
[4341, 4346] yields 4343.40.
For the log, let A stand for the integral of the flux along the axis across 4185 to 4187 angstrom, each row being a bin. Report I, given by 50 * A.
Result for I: 587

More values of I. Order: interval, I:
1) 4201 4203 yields 471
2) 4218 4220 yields 520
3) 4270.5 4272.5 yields 509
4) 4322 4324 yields 498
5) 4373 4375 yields 604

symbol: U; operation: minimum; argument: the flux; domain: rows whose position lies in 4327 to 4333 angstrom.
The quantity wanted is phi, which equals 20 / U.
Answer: 4.09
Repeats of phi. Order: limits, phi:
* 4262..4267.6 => 4.36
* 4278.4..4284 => 4.29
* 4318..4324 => 4.62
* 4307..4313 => 3.87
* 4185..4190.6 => 4.08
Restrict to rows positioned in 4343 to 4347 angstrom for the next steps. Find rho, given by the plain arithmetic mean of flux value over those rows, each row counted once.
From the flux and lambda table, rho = 5.60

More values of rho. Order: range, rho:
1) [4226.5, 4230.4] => 5.27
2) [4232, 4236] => 5.14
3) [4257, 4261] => 5.43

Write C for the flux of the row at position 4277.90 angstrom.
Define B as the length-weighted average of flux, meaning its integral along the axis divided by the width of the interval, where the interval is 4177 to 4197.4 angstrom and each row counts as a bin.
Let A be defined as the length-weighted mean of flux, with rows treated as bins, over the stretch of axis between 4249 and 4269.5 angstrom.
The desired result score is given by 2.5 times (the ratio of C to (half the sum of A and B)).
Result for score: 2.39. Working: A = 5.26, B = 5.57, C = 5.184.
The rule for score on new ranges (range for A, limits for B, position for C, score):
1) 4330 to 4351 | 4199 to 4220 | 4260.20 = 2.43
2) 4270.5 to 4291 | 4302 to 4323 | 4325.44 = 2.61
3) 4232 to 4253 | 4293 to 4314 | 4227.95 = 2.30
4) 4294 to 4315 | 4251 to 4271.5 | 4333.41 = 2.88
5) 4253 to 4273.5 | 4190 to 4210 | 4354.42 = 2.32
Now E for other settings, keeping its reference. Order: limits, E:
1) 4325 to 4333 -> 4328.43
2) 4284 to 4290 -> 4287.76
